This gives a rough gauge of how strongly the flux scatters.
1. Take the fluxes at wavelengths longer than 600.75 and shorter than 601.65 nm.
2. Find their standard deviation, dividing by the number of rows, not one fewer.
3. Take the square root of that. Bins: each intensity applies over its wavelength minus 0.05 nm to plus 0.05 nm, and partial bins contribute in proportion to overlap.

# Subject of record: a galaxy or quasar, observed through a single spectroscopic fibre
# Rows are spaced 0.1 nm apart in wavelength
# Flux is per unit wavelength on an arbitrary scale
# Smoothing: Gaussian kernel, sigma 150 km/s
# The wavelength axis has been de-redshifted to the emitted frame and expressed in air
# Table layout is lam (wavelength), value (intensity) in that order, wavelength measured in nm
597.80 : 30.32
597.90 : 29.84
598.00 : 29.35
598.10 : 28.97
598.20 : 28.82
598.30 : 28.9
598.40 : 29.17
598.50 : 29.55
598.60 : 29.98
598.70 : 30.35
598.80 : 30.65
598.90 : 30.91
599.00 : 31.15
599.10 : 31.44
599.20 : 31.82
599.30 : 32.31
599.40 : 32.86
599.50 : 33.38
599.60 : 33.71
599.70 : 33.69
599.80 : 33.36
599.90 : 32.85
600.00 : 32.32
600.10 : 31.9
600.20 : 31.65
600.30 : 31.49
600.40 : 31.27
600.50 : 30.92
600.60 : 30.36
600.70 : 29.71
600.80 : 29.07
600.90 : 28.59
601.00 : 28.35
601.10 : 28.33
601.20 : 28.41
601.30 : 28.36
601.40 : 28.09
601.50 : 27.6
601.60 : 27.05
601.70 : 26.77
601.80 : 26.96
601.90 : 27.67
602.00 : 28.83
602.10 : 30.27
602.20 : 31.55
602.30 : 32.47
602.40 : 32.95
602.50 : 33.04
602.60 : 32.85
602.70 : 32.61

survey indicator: 0.74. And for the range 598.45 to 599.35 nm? 0.91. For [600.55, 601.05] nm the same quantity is 0.86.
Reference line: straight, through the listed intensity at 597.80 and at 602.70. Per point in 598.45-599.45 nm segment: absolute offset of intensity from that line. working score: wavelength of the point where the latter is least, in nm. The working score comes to 598.90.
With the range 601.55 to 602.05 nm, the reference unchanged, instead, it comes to 602.00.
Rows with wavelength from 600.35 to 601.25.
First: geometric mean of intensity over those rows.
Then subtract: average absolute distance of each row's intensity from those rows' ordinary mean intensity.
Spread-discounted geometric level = 28.4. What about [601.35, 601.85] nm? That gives 26.8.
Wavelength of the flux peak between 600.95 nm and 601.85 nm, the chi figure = 601.20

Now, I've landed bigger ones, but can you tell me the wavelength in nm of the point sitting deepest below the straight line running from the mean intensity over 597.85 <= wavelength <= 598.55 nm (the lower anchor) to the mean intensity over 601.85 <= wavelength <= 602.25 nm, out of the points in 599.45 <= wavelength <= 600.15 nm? 600.10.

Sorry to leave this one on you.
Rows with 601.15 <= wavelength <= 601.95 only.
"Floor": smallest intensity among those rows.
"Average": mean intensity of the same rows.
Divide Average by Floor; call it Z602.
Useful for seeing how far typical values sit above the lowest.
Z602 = 1.032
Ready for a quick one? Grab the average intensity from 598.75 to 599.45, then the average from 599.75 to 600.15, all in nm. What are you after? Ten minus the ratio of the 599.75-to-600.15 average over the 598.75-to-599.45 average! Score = 8.97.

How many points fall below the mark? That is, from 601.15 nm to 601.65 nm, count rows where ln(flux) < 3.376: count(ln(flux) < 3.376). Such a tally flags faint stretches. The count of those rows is 5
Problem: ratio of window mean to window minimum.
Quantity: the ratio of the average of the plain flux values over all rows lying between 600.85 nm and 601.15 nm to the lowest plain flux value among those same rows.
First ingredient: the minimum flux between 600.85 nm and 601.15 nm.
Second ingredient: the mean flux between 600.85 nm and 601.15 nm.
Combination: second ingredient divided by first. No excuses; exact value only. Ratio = 1.00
